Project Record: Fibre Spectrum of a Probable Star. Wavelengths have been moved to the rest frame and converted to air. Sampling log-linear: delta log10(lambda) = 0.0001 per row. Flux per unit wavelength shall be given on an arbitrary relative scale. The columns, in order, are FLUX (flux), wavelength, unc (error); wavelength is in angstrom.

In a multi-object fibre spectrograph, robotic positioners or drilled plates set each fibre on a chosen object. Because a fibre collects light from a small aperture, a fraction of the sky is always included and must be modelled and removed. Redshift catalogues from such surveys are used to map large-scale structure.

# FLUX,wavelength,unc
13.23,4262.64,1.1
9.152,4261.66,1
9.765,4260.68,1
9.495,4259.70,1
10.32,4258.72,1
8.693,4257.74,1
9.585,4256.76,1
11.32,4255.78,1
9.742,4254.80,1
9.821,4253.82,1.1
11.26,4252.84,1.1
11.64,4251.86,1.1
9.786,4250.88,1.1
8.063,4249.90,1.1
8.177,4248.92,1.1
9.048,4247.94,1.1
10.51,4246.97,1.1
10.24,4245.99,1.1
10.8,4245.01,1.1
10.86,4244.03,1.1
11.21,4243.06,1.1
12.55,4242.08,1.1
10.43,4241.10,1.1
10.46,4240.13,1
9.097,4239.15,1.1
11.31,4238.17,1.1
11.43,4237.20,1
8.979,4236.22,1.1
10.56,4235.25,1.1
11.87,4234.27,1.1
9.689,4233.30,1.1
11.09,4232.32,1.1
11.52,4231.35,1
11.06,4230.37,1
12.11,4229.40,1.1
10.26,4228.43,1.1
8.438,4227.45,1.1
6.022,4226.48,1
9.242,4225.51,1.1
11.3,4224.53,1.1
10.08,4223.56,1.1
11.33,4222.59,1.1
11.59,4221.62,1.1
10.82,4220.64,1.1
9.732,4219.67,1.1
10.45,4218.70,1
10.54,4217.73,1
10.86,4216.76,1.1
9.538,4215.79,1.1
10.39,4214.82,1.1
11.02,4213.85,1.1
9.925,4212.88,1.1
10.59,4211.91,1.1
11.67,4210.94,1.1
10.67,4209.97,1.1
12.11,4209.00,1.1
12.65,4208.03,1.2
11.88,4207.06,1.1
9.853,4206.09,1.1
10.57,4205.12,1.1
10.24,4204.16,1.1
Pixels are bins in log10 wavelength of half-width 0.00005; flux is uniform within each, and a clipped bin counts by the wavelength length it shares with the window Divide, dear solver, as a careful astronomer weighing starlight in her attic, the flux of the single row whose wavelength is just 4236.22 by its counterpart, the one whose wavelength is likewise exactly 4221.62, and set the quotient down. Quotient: 0.77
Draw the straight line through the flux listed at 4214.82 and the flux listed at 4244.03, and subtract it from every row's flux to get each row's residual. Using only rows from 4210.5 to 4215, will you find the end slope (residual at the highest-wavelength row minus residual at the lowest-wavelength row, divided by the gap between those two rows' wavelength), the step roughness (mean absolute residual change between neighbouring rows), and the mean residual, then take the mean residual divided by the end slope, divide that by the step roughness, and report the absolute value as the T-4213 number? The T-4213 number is 1.2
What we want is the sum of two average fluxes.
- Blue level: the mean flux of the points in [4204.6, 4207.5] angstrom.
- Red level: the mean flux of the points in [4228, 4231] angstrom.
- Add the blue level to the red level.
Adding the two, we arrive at 21.9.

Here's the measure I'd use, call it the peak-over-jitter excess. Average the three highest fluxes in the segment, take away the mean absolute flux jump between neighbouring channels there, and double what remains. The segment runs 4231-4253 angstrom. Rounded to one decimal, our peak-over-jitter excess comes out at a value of 21.8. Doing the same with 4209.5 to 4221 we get 20.8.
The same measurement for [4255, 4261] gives 18.8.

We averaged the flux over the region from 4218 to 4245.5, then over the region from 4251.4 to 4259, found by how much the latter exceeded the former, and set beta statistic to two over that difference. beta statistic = -9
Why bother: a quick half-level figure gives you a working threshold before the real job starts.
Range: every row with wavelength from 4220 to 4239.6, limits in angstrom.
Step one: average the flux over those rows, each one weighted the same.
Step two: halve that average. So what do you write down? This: 5.19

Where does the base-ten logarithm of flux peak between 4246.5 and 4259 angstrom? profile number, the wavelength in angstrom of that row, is 4251.86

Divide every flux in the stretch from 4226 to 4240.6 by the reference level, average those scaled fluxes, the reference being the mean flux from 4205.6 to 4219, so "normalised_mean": 0.94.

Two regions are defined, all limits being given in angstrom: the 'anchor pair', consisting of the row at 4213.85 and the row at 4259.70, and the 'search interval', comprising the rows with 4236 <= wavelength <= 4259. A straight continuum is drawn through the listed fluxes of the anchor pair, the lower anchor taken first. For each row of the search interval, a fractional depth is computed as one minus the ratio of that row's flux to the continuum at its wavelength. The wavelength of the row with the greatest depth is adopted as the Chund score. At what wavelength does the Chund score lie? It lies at 4249.90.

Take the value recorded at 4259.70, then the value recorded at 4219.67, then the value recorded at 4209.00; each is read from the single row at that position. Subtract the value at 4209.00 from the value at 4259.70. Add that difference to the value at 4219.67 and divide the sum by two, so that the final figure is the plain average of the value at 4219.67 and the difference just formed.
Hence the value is 3.56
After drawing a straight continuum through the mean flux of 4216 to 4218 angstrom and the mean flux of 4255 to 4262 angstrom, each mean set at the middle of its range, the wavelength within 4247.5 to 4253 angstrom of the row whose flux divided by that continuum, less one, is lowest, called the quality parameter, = 4249.90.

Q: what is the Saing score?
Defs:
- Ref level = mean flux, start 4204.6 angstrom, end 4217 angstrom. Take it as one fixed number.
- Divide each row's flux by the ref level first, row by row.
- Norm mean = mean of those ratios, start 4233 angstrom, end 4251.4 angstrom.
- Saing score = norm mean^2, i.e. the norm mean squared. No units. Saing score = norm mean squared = 0.89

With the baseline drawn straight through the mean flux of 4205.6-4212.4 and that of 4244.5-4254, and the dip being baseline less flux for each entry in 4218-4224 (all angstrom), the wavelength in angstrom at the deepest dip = 4219.67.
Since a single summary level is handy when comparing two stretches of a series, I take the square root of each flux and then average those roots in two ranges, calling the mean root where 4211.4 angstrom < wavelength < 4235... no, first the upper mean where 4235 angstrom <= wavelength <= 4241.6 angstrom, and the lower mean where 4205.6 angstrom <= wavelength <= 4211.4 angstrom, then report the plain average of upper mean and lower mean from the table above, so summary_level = 3.30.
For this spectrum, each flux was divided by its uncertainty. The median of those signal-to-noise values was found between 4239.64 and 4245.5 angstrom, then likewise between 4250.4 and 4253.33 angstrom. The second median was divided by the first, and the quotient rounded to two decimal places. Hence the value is 1.02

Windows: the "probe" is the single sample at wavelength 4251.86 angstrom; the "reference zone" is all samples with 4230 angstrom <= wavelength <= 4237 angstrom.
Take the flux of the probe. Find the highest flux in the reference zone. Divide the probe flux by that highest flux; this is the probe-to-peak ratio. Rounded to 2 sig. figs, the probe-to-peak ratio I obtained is 0.98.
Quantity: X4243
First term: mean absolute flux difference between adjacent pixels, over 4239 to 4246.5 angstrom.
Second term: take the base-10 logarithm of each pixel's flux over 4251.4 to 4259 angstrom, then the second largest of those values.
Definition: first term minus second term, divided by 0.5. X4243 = -0.4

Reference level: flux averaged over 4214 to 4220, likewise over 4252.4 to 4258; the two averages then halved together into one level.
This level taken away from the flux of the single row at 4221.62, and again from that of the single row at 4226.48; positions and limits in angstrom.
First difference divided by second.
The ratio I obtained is -0.3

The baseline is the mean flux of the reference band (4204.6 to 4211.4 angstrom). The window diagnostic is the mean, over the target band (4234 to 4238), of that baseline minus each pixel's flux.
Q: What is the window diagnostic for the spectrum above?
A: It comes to 0.6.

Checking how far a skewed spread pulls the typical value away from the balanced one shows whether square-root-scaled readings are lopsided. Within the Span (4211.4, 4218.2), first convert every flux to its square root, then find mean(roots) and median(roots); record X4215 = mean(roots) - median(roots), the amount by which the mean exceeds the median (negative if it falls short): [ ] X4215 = -0.02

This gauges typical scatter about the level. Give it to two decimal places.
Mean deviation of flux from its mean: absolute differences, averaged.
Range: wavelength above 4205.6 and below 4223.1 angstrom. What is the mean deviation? 0.69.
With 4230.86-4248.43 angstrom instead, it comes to 0.76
